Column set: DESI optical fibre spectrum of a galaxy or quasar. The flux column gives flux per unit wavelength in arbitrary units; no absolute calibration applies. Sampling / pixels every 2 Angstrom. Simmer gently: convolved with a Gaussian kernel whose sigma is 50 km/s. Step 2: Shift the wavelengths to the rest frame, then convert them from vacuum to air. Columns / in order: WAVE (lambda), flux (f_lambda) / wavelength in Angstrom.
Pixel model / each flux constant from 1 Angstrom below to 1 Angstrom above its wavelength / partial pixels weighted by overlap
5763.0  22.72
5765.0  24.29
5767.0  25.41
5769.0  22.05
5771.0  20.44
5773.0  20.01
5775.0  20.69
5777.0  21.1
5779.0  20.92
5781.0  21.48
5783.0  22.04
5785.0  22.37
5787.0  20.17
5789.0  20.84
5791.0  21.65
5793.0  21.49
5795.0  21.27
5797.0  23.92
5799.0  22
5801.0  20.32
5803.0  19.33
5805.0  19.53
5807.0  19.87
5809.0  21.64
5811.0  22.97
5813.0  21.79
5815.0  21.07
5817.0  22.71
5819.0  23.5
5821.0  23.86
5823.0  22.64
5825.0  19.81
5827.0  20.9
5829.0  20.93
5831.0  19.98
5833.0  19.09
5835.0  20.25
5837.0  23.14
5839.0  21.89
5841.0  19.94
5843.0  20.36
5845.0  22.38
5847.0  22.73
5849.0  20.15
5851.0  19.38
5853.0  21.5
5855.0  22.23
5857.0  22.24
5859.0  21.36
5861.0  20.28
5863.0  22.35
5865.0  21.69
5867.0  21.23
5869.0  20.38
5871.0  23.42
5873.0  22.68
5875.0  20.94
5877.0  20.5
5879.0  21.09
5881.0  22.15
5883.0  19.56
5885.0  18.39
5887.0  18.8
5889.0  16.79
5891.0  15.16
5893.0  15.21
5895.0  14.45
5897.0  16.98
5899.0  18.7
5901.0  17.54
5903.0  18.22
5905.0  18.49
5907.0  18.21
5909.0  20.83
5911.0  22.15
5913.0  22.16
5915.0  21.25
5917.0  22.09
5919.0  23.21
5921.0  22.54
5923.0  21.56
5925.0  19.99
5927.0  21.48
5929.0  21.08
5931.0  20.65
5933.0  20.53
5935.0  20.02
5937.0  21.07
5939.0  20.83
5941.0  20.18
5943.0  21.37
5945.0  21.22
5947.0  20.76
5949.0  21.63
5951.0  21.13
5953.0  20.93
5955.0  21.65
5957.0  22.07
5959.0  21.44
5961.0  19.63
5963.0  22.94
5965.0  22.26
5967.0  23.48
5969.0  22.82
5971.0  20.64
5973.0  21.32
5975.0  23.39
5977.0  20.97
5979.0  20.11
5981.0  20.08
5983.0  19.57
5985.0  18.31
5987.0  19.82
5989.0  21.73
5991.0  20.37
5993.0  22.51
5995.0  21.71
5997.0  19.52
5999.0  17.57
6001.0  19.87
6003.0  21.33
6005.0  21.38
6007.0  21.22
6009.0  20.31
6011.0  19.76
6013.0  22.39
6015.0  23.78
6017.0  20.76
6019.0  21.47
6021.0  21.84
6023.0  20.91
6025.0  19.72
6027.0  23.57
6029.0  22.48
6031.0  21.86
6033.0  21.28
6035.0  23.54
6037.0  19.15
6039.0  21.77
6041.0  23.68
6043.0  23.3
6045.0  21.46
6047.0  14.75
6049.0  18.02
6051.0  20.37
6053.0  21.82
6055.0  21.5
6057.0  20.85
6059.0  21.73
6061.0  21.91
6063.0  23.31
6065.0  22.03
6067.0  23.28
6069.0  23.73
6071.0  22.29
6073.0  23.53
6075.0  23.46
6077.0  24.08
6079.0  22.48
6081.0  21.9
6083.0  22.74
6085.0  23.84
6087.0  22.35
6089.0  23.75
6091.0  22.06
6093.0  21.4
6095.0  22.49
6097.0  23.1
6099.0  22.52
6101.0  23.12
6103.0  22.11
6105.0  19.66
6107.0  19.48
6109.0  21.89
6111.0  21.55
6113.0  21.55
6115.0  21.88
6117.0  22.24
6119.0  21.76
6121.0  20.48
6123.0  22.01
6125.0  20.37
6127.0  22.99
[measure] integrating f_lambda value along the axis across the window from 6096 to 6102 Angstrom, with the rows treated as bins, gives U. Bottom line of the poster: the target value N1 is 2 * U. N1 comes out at 275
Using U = 137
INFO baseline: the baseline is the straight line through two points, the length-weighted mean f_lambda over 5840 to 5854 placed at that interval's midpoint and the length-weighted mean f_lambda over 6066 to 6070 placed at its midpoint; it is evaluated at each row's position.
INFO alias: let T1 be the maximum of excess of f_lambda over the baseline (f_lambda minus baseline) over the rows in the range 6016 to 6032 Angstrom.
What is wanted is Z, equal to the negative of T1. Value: -1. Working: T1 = 1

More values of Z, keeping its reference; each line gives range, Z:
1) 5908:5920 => -1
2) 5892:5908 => 3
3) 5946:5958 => 0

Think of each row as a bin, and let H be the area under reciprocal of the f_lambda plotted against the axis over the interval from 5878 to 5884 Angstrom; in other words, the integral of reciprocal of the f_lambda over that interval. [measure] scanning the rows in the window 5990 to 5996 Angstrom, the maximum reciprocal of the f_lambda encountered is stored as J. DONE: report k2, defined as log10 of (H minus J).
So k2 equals -0.62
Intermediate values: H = 0.287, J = 0.0491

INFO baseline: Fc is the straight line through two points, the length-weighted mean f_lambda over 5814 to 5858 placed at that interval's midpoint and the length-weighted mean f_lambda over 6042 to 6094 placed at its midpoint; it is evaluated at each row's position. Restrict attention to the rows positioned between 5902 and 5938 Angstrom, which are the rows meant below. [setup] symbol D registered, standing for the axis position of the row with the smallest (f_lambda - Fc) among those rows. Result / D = 5907.0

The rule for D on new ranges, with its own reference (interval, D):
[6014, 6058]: 6047.0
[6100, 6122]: 6107.0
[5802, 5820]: 5803.0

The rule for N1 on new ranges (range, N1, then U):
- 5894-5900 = 201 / 100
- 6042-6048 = 238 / 119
